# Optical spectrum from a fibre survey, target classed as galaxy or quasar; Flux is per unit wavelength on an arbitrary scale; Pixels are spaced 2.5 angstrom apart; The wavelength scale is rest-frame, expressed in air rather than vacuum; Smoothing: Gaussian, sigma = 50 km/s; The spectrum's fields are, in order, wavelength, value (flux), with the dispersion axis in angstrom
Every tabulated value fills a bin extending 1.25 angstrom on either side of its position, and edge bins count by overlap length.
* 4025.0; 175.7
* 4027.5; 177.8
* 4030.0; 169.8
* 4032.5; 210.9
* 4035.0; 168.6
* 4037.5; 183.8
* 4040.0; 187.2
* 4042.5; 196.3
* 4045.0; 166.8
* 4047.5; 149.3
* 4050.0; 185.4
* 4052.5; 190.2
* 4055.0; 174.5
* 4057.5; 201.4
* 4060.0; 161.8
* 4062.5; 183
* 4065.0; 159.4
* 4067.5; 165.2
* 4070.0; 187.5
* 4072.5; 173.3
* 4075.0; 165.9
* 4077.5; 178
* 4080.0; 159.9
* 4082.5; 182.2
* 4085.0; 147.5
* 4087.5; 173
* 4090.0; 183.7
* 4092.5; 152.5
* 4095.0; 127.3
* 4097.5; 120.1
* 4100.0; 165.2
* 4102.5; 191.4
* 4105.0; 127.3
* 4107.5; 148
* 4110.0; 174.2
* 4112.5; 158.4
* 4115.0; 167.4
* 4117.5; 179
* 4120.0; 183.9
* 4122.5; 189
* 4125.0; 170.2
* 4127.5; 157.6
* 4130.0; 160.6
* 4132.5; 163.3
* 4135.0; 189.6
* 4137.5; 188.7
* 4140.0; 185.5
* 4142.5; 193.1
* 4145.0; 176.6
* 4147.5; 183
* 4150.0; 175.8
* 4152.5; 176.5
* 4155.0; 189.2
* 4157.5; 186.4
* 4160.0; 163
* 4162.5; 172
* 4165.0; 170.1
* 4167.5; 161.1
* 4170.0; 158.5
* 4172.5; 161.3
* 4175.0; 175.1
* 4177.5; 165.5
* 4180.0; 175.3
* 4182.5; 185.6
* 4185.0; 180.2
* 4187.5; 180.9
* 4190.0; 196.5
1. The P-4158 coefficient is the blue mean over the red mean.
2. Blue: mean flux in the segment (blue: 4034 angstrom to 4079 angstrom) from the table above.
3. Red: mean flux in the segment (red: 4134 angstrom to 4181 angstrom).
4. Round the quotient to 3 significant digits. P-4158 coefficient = 1.00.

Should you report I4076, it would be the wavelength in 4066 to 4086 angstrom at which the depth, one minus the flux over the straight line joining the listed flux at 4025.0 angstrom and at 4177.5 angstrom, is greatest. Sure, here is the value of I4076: 4085.0 angstrom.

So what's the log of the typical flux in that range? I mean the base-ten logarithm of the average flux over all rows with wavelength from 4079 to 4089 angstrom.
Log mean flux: 2.22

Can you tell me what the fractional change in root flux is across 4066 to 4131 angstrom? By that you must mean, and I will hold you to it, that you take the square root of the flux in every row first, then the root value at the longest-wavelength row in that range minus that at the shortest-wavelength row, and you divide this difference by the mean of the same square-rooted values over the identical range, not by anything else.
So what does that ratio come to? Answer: -0.01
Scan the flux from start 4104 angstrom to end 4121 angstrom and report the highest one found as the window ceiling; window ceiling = 183.9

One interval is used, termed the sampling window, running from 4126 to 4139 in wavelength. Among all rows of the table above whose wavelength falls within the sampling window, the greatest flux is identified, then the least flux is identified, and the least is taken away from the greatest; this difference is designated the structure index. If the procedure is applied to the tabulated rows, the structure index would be 32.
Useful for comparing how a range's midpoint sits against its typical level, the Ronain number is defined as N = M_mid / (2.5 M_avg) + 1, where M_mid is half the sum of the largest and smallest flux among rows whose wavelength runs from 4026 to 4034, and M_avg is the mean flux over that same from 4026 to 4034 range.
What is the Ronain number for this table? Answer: 1.41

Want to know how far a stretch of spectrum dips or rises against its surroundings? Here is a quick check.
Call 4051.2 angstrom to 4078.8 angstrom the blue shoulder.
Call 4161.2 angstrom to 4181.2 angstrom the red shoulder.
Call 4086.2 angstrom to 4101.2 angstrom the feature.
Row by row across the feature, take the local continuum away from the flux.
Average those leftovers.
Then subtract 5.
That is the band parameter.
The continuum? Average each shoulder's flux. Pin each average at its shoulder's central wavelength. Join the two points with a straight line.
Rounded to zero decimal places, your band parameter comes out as -25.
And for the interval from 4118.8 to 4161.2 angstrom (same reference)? 3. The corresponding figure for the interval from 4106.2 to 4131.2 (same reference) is -8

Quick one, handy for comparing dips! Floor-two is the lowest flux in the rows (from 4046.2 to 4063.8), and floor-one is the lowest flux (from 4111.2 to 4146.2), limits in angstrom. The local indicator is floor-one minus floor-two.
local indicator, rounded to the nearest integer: 8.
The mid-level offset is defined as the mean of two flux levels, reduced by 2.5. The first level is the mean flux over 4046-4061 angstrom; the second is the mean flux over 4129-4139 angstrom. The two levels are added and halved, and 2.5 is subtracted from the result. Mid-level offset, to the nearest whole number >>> 174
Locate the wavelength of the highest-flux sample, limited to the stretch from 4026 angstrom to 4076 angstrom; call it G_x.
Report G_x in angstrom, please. 4032.5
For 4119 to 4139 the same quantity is 4135.0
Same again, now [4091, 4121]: 4102.5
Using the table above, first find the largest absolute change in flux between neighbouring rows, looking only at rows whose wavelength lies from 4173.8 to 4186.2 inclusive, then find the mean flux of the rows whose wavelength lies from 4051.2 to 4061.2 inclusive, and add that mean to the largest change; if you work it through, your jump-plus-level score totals 192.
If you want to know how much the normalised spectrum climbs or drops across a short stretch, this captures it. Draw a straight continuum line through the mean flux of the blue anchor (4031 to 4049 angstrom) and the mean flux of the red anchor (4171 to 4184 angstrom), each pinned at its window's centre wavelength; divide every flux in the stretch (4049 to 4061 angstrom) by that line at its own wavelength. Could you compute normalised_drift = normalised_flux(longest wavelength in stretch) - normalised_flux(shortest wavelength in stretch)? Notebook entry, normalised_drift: -0.13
